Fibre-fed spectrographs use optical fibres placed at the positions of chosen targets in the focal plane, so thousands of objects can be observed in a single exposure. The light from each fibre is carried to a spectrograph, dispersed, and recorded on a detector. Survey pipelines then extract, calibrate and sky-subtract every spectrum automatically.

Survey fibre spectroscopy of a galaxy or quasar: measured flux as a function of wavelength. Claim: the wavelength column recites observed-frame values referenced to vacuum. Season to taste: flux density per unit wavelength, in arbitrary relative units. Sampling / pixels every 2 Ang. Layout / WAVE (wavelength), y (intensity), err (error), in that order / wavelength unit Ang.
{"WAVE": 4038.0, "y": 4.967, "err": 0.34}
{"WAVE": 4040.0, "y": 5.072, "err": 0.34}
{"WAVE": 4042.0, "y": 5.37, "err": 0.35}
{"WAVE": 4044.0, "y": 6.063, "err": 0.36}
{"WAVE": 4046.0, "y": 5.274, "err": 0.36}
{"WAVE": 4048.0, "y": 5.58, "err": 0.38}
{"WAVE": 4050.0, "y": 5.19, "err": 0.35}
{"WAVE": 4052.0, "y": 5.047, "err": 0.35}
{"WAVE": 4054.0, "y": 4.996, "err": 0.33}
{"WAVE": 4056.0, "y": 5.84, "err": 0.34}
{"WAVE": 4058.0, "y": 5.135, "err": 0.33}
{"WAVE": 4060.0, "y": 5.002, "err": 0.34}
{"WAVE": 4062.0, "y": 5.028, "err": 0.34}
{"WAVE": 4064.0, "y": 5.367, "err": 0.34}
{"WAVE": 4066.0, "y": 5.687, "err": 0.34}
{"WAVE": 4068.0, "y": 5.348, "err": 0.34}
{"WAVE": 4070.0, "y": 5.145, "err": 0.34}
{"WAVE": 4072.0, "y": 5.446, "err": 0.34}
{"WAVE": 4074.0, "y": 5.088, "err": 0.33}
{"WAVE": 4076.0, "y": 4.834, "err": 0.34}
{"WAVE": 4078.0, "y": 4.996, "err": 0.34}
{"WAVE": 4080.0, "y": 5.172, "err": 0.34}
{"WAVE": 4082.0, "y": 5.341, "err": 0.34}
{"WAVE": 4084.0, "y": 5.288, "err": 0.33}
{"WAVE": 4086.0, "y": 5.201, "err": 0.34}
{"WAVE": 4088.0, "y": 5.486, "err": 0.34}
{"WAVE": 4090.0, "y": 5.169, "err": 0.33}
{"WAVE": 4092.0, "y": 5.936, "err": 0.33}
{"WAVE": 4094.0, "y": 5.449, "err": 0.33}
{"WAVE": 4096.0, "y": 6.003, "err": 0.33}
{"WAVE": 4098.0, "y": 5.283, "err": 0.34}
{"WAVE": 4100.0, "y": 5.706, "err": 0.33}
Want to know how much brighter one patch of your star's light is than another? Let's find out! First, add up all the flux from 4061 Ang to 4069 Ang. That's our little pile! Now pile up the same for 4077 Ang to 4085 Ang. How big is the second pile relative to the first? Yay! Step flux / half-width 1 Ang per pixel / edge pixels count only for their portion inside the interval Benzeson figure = 0.97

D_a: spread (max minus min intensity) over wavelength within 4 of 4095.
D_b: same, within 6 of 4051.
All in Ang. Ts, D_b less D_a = 0.1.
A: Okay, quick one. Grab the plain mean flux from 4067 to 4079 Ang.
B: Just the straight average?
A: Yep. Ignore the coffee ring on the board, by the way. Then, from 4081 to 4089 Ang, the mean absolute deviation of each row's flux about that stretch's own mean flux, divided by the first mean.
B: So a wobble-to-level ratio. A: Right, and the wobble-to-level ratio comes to 0.016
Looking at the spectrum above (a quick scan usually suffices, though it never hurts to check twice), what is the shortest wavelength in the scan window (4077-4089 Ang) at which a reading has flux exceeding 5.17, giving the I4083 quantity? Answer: 4080.0 Ang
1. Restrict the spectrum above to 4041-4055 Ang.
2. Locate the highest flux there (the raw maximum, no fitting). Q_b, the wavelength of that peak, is 4044.0 Ang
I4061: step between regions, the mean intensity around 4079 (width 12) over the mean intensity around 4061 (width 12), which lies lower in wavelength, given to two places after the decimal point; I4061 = 0.96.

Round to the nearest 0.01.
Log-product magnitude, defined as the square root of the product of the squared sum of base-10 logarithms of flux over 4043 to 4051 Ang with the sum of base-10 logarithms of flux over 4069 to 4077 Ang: 5.00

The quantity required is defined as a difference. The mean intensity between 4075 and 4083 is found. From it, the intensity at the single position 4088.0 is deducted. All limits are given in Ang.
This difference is -0.40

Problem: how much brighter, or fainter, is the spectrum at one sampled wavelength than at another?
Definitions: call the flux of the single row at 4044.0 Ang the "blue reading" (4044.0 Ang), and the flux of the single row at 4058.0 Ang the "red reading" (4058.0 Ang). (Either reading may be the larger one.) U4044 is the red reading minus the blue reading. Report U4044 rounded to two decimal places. -0.93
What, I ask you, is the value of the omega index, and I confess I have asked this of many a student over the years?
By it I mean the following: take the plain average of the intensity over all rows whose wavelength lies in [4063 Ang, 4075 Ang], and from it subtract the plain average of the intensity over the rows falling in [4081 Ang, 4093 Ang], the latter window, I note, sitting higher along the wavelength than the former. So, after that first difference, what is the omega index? -0.06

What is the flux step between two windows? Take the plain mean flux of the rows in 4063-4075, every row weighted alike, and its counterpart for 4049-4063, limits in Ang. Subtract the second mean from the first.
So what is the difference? 0.17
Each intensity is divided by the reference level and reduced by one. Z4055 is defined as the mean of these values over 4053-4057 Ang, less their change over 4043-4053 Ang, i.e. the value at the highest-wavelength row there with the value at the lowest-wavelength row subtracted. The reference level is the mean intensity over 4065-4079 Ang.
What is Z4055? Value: 0.23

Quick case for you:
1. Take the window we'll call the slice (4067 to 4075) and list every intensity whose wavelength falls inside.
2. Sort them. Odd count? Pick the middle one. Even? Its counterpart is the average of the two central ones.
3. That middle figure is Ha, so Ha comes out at 5.25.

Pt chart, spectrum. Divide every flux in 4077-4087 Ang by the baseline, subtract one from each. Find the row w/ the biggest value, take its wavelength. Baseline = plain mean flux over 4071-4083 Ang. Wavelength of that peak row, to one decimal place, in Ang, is 4082.0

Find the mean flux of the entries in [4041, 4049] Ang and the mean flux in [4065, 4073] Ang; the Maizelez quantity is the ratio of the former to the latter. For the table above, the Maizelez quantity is 1.031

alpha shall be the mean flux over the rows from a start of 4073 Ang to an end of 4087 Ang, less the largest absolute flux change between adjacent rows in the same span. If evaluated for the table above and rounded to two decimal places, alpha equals 4.88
